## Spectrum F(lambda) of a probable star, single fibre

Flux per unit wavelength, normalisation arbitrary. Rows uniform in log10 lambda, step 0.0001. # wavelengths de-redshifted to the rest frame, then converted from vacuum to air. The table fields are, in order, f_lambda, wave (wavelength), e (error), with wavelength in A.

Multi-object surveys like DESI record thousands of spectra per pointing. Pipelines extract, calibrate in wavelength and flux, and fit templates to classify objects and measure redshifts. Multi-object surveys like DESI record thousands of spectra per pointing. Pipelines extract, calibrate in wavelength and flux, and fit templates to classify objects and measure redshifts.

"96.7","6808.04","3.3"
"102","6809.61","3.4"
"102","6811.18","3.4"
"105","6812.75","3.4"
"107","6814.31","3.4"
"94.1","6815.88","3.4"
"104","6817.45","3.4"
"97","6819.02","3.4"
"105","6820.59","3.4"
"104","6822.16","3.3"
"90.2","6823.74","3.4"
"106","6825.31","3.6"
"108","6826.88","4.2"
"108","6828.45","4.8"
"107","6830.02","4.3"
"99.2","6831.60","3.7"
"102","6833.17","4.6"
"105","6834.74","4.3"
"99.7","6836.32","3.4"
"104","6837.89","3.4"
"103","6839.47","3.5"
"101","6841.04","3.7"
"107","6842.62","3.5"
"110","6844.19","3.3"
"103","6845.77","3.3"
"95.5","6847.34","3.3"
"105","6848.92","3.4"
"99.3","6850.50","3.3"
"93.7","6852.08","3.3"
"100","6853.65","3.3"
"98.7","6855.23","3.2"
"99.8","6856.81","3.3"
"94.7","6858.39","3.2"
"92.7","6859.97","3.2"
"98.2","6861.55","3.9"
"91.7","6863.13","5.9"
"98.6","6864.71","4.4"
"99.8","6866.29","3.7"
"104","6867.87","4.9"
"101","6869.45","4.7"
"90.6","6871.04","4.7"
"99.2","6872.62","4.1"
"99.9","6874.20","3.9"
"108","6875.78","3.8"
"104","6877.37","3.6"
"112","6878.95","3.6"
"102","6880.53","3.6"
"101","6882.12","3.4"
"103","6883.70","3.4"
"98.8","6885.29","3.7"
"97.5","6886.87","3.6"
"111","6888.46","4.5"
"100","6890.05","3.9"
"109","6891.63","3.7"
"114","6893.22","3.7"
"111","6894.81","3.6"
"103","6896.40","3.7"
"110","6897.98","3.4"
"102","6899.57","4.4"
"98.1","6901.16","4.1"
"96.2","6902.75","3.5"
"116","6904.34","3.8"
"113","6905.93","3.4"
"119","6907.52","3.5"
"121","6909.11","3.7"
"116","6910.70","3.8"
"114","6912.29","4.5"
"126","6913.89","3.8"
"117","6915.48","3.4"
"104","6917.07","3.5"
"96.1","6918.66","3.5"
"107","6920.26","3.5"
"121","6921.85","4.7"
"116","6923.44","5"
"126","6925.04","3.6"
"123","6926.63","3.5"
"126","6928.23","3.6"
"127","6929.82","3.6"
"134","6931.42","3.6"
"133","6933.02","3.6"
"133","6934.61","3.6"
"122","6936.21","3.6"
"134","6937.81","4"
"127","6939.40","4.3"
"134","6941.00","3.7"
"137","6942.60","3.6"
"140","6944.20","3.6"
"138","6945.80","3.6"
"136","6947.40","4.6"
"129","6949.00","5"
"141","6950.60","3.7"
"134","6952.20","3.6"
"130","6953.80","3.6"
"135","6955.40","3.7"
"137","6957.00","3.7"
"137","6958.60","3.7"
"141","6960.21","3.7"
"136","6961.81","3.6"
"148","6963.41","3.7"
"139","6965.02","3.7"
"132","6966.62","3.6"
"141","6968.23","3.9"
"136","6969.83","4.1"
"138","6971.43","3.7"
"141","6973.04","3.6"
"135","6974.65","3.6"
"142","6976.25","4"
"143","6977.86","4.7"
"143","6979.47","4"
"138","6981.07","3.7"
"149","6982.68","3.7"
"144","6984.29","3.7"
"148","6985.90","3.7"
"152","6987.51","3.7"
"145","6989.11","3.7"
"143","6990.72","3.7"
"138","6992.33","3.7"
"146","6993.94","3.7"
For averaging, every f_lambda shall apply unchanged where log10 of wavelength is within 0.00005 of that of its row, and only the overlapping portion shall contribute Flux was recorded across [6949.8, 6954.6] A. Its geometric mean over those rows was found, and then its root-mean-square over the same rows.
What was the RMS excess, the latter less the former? 0.15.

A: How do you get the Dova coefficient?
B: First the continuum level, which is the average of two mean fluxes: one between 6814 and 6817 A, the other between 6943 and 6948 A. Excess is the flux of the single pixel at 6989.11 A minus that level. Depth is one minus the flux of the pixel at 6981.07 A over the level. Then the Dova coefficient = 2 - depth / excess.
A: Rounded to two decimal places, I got 2.01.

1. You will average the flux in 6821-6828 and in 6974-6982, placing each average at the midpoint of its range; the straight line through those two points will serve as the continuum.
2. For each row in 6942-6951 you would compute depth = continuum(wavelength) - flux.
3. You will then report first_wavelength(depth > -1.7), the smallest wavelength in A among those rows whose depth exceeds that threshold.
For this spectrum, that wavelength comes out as 6949.00 A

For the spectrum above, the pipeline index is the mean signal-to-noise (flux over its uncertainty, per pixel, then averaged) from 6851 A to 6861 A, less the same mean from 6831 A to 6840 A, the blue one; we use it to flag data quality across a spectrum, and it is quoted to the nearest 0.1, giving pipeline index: 2.6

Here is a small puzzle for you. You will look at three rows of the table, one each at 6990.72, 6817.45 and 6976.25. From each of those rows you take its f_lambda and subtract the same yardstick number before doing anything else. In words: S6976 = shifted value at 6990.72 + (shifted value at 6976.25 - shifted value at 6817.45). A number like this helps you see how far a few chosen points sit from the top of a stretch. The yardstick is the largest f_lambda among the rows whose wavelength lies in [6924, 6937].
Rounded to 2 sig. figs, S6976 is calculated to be 47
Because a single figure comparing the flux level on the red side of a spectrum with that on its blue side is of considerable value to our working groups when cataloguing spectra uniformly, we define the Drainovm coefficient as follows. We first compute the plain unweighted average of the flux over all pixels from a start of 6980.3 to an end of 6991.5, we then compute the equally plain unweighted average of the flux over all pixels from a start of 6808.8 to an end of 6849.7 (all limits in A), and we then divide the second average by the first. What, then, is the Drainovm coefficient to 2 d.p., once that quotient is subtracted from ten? 9.29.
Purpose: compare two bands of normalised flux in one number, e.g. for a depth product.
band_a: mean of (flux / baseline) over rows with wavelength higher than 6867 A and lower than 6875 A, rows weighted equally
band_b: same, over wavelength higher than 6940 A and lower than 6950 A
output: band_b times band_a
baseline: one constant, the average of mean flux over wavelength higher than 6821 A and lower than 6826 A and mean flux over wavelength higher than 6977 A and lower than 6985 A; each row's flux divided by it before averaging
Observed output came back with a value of 0.91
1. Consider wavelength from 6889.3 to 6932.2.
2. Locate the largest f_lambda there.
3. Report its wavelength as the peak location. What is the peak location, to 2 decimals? 6931.42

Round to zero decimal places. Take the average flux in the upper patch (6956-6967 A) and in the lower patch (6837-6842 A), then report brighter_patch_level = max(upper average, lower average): 139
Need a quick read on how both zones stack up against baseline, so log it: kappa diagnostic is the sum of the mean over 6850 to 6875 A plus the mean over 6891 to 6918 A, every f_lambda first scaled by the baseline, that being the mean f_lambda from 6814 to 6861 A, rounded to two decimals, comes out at 2.06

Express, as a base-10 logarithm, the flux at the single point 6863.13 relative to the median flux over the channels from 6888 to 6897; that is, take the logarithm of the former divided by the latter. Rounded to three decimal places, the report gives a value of -0.079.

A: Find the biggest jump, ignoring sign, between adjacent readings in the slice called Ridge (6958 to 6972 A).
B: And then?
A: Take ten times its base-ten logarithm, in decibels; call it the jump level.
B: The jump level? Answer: 10.8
